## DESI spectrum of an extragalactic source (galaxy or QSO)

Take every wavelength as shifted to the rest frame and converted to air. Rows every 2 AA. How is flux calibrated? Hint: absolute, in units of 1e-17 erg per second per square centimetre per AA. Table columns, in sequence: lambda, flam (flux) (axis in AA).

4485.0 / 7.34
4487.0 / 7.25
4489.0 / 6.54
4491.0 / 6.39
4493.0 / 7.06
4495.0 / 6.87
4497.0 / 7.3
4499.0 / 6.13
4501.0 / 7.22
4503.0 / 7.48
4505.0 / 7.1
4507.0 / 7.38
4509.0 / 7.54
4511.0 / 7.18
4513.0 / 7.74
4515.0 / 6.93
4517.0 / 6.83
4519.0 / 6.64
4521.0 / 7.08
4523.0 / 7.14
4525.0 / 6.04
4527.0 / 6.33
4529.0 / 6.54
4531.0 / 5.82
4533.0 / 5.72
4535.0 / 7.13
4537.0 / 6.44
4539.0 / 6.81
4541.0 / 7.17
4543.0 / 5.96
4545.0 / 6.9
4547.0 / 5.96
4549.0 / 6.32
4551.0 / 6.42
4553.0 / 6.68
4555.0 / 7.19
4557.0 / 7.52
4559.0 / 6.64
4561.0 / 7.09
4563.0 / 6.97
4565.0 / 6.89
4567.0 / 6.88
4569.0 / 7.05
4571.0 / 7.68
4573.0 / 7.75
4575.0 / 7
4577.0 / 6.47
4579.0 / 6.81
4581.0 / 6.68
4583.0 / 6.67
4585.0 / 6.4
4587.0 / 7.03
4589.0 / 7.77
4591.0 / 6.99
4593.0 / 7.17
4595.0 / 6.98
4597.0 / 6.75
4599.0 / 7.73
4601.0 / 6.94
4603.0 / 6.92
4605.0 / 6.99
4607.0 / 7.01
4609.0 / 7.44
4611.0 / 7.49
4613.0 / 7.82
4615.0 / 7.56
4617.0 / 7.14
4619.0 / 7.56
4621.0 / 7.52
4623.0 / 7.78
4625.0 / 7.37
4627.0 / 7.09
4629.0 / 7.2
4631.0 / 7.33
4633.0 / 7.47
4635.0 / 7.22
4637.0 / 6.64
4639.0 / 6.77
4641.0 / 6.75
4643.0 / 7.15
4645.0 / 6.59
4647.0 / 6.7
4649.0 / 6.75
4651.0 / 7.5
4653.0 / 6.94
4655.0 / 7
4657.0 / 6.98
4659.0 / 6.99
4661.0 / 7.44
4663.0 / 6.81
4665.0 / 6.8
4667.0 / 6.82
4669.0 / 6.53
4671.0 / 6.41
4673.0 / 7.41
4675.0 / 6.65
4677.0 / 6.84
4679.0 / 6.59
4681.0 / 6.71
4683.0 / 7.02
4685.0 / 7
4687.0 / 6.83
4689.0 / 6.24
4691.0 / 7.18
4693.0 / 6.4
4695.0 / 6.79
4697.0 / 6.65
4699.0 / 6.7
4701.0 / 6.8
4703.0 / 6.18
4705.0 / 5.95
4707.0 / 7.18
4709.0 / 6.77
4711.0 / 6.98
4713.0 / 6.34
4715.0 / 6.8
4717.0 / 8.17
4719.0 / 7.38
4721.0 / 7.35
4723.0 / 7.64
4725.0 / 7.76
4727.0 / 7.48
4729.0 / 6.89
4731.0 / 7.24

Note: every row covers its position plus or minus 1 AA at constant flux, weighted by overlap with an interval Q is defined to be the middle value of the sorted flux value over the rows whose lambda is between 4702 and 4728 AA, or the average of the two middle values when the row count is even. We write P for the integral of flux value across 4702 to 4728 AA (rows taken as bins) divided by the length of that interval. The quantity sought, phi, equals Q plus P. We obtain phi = 14.3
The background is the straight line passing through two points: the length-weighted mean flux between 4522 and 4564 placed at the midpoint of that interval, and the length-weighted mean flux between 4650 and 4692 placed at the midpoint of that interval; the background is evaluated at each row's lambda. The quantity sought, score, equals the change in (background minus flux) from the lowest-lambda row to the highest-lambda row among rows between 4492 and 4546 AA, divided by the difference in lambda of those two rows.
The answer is 0.0053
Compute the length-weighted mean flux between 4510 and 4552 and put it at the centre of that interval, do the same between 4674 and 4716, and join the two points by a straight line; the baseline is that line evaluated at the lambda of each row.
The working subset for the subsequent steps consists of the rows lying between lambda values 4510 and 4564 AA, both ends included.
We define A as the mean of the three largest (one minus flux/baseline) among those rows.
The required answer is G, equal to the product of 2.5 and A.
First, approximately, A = 0.120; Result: 0.30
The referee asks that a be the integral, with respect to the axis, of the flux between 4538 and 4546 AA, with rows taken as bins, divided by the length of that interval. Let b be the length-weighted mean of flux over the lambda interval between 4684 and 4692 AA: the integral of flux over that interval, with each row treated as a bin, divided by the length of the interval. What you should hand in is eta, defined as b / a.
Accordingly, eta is 1.02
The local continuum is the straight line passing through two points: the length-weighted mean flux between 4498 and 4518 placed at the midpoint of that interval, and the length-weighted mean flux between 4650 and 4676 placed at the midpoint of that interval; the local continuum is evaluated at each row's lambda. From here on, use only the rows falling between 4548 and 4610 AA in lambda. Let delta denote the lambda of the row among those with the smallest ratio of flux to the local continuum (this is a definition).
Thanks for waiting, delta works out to 4549.0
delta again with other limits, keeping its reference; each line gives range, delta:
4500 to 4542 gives 4533.0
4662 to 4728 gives 4705.0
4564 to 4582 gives 4577.0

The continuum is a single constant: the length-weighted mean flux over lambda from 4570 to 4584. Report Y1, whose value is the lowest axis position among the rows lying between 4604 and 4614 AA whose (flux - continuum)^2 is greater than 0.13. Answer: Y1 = 4609.0 AA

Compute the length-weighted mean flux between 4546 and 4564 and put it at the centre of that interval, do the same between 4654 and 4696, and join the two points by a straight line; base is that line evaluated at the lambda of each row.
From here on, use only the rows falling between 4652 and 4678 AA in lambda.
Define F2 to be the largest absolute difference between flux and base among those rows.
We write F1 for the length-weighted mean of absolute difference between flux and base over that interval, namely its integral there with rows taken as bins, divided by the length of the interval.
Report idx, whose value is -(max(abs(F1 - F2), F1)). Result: -0.40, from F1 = 0.21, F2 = 0.62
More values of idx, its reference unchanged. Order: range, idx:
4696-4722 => -0.90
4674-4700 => -0.39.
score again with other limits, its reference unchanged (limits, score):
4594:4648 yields 0.0076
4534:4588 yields 0.0041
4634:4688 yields 0.0097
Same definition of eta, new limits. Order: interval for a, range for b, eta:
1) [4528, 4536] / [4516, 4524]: 1.10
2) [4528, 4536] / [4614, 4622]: 1.18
